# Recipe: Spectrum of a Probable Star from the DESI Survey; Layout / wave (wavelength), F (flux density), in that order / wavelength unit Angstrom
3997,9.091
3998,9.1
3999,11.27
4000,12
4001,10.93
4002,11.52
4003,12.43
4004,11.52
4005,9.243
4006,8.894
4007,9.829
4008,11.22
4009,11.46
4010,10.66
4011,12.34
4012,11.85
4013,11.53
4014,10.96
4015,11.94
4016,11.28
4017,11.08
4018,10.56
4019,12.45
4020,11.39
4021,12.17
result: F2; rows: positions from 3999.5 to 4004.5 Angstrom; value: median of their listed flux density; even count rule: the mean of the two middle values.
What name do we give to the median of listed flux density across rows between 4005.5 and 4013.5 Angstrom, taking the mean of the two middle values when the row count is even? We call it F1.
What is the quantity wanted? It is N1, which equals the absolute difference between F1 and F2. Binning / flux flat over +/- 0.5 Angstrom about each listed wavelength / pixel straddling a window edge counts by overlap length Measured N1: 0.18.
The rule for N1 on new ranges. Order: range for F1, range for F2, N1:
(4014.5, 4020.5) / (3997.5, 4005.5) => 0.06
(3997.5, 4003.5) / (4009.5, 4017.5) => 0.01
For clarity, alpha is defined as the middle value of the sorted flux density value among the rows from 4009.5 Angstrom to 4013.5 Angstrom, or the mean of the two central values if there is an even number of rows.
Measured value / 11.69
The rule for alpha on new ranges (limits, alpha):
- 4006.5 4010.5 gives 10.94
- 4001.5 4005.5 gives 11.52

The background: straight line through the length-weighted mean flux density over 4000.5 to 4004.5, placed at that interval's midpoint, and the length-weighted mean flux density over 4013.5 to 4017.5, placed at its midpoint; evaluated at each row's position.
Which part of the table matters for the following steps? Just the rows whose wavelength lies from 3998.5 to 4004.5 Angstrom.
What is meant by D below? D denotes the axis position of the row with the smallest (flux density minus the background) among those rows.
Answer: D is 4001 Angstrom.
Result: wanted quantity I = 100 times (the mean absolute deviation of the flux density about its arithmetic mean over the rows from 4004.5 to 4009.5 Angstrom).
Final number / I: 97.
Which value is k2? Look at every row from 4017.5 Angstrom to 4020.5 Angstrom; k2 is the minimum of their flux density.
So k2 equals 10.56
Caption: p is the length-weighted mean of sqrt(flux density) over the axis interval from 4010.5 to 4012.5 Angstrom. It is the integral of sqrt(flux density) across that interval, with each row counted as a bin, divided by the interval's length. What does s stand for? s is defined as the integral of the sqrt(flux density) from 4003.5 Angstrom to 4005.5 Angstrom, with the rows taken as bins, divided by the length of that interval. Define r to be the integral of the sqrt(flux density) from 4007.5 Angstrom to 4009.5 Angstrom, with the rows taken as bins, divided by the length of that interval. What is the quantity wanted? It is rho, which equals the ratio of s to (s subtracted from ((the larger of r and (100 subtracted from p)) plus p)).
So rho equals 0.89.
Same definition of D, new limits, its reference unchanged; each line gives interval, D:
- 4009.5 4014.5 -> 4010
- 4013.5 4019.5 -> 4018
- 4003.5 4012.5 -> 4006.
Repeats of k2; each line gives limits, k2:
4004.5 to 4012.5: 8.894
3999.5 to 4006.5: 8.894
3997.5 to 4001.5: 9.1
